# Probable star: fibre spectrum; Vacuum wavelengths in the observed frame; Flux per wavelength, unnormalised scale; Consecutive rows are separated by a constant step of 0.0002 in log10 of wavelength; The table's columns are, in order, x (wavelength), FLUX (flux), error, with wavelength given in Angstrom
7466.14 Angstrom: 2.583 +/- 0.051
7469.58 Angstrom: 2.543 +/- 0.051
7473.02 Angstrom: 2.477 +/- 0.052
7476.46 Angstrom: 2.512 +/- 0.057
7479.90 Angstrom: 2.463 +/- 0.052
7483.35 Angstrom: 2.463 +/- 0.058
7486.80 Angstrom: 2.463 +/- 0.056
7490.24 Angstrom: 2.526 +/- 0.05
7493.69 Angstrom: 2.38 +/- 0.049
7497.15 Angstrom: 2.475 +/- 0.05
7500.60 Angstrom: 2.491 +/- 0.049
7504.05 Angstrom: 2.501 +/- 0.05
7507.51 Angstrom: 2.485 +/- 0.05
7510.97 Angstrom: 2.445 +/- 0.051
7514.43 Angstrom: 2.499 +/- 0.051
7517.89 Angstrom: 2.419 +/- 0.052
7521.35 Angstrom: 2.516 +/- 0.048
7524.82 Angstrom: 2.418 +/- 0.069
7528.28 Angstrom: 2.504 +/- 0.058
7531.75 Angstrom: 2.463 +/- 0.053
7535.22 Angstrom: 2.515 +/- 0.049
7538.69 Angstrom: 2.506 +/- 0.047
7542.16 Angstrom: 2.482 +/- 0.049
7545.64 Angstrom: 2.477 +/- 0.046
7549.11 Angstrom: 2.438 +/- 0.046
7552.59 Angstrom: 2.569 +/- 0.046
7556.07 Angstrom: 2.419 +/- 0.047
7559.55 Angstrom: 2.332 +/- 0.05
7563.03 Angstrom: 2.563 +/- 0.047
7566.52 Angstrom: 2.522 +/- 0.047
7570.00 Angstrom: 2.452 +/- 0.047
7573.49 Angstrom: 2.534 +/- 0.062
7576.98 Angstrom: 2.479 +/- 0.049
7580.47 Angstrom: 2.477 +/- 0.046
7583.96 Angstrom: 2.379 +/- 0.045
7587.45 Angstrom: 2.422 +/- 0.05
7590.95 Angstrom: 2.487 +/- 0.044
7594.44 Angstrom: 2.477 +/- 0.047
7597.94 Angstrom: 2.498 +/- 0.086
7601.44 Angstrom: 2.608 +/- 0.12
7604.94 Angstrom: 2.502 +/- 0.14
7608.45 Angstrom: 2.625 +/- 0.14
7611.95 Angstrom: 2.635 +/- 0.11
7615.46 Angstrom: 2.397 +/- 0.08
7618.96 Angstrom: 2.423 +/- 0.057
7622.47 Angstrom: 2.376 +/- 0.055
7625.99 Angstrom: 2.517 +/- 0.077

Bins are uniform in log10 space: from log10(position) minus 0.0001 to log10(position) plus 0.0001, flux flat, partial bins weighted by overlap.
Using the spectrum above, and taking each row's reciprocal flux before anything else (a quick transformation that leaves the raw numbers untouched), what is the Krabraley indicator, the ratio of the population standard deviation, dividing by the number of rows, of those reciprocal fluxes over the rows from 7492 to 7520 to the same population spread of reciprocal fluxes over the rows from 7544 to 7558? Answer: 0.74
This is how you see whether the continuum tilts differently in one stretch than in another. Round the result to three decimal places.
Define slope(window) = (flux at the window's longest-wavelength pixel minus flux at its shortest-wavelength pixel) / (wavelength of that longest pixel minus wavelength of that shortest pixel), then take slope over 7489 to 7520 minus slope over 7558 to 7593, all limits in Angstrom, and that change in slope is -0.009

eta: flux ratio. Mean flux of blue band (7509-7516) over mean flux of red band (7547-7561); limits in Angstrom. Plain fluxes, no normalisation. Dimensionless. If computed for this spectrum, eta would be 1.01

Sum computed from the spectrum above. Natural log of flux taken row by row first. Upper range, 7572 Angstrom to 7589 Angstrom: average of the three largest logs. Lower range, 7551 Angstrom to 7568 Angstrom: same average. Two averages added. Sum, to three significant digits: 1.85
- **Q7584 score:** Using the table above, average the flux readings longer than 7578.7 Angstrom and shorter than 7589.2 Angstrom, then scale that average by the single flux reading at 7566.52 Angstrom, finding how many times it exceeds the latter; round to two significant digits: 0.96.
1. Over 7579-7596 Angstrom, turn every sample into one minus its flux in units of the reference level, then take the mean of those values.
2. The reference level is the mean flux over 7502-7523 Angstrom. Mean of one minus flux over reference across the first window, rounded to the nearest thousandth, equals 0.012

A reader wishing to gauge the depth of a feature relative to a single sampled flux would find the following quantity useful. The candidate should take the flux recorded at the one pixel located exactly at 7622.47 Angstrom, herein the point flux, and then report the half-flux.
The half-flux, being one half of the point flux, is 1.19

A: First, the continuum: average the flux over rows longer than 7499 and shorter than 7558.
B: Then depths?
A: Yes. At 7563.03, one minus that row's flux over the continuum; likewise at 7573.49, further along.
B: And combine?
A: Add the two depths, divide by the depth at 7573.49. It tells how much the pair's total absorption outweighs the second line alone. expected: 2.5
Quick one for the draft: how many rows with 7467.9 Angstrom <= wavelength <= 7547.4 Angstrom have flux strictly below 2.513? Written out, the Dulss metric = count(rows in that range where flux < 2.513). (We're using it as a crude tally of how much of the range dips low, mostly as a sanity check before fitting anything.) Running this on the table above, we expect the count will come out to 19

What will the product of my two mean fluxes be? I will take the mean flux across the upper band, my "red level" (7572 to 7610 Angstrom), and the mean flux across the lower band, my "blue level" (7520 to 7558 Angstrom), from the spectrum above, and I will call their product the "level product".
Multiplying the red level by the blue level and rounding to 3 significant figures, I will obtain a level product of 6.20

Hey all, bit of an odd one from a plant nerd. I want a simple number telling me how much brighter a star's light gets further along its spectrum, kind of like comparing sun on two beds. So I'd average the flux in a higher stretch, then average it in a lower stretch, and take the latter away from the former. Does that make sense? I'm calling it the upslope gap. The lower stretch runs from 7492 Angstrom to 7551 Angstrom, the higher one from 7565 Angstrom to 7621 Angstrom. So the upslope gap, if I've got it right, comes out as 0.02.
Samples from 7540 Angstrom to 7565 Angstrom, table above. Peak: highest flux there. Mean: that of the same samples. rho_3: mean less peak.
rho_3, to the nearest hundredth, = -0.10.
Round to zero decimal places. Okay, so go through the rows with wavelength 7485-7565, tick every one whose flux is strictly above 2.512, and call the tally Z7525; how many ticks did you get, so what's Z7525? 5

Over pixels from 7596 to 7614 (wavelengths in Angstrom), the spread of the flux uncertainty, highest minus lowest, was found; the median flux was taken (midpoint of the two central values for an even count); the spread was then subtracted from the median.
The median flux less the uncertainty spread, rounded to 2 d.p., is 2.55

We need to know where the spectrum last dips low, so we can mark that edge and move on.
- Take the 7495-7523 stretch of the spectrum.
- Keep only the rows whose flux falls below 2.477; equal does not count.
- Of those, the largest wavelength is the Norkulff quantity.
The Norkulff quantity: 7517.89 Angstrom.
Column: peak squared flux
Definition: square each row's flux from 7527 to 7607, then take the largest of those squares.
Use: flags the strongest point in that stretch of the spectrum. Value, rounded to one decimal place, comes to 6.8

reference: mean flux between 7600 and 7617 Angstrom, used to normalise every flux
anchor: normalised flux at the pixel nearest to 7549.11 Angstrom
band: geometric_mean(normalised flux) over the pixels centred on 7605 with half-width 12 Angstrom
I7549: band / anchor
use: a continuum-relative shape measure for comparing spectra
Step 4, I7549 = 1.04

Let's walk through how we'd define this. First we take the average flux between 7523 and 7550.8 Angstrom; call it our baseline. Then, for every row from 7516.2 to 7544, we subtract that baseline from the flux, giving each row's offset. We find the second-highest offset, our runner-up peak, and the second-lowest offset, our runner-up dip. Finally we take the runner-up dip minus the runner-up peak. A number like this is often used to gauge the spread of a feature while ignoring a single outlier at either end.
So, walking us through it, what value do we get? -0.096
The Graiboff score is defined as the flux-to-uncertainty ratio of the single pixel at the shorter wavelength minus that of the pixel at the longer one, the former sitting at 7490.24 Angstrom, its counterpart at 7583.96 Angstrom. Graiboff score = -2.3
